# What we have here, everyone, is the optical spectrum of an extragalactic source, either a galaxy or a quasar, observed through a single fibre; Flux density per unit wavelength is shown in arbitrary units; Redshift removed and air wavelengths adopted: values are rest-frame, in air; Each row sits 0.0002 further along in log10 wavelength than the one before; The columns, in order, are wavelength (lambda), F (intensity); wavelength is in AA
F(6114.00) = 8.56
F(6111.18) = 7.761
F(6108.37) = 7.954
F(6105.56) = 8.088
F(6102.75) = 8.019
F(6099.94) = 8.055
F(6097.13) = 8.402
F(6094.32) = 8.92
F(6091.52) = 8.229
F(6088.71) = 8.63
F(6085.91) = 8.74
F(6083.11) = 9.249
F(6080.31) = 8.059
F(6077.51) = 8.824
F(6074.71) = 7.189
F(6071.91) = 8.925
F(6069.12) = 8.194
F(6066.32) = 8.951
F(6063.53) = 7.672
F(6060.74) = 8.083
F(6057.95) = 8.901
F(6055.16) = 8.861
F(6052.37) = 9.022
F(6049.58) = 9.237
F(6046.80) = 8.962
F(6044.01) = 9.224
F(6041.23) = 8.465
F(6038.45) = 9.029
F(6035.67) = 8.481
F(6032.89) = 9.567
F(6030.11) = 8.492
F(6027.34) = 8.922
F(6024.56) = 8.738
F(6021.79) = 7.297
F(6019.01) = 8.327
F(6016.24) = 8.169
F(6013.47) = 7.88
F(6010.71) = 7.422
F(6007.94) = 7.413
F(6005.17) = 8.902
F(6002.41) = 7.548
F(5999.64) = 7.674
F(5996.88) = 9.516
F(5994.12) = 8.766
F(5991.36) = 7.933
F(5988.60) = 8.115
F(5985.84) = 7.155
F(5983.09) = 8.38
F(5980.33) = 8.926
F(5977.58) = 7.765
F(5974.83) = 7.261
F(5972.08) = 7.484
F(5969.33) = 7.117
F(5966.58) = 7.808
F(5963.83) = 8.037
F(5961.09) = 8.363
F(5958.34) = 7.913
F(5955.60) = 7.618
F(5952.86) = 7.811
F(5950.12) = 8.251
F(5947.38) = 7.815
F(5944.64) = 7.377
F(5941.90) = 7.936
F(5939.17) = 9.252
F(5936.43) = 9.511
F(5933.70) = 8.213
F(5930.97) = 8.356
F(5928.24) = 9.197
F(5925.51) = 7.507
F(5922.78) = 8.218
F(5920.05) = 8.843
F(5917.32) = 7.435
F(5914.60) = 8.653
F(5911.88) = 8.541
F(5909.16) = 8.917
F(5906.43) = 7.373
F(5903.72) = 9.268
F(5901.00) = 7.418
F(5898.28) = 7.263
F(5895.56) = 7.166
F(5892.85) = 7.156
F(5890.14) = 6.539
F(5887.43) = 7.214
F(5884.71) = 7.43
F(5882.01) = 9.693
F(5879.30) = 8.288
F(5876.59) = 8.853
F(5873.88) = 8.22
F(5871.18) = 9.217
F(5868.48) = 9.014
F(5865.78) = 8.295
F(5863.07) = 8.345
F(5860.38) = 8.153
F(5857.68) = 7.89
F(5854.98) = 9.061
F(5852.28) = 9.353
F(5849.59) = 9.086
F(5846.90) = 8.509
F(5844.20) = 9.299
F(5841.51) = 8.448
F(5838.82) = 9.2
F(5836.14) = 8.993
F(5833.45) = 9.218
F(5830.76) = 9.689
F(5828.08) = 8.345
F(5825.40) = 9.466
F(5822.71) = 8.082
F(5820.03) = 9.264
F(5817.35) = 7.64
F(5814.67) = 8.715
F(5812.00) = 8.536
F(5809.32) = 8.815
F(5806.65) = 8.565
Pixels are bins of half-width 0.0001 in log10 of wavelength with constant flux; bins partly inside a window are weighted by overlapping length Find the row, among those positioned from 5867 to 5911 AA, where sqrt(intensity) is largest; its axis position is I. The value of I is 5882.01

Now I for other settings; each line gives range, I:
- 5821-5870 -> 5830.76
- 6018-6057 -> 6032.89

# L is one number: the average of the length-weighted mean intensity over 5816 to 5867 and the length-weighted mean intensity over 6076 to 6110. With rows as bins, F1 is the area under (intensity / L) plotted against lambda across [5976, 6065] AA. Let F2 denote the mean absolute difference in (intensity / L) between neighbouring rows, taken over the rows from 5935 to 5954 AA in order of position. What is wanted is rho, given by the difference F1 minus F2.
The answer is 87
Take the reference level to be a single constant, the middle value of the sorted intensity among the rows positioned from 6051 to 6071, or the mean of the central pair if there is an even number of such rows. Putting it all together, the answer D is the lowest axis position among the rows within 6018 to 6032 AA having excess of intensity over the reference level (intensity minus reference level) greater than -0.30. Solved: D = 6024.56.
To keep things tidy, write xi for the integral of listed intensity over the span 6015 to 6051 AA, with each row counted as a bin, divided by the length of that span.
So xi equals 8.7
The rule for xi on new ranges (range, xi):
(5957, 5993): 7.9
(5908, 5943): 8.5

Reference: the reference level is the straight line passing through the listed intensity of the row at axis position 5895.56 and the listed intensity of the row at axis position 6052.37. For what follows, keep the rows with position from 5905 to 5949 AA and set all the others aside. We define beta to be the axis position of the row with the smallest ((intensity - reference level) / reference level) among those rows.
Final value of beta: 5944.64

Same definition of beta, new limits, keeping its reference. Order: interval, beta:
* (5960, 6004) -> 5985.84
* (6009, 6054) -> 6021.79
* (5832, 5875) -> 5857.68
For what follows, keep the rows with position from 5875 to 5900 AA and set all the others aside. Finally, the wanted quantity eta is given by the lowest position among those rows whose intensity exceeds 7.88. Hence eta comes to 5876.59 AA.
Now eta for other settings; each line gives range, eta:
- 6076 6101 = 6077.51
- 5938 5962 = 5939.17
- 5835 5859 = 5836.14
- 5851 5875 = 5852.28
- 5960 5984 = 5961.09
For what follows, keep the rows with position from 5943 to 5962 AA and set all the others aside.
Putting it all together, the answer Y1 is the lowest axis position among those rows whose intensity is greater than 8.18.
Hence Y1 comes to 5950.12 AA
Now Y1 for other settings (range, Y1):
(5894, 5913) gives 5903.72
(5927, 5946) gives 5928.24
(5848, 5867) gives 5849.59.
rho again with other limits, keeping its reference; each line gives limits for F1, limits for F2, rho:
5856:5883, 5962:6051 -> 27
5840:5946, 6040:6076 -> 103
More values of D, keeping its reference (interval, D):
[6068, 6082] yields 6071.91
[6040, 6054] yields 6044.01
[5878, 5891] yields 5882.01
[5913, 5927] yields 5914.60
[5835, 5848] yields 5836.14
